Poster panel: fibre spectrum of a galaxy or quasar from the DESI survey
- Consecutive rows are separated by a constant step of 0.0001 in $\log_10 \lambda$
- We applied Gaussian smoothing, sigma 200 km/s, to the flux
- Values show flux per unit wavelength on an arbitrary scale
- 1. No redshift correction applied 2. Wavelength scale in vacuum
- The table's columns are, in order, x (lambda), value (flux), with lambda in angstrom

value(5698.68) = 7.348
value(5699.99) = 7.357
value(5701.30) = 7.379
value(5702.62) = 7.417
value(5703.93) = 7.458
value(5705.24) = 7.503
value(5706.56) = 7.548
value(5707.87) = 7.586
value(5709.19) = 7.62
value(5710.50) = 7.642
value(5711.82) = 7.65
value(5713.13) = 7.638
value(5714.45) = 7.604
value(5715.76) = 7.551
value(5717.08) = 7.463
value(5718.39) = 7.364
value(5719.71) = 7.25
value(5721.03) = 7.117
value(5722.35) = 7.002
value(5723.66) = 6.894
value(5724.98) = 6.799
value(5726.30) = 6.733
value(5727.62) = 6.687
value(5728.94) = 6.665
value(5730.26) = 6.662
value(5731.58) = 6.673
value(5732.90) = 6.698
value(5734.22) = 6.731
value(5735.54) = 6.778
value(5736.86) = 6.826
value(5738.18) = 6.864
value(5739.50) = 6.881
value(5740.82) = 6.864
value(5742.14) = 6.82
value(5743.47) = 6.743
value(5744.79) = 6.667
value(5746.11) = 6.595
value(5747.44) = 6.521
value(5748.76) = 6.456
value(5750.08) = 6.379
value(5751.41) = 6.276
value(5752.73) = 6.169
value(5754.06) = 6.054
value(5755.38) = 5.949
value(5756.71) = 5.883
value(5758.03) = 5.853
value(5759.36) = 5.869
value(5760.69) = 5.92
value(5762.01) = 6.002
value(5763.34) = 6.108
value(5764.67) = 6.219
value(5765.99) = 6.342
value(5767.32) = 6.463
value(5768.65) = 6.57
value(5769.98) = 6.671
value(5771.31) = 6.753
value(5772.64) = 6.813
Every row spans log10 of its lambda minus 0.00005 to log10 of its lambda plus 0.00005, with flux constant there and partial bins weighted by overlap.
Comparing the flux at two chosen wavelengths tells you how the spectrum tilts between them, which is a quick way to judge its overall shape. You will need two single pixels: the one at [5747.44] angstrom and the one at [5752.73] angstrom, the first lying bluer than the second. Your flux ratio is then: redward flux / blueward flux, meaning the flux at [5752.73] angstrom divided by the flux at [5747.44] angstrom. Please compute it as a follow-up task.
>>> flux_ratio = 0.95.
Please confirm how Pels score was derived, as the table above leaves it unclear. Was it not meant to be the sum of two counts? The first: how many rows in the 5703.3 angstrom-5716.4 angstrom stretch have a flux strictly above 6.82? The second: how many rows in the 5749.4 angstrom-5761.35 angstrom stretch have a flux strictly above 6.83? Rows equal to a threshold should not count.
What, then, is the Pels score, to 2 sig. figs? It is 10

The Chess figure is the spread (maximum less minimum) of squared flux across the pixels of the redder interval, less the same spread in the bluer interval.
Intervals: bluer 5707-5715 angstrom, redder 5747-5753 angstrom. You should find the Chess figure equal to 3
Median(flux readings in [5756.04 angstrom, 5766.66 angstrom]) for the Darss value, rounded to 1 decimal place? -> 6.0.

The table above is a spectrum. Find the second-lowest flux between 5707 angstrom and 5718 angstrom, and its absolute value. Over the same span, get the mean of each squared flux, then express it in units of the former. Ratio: 7.6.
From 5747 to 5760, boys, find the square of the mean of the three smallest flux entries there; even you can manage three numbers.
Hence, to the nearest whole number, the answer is 34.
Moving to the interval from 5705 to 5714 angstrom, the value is 57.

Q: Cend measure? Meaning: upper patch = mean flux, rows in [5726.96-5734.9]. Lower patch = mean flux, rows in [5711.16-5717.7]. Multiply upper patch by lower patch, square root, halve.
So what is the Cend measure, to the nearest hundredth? 3.56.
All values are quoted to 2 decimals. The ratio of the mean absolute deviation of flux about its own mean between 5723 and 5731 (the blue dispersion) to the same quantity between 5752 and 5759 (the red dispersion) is 0.68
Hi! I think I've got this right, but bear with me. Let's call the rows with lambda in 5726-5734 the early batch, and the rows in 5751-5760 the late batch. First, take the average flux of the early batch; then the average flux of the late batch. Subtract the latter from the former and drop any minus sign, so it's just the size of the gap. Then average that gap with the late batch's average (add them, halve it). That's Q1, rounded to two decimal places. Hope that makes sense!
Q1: 3.34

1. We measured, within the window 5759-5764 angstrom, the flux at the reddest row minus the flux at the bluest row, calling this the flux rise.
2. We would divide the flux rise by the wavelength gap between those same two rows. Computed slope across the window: 0.06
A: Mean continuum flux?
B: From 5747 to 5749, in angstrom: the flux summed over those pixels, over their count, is 6.5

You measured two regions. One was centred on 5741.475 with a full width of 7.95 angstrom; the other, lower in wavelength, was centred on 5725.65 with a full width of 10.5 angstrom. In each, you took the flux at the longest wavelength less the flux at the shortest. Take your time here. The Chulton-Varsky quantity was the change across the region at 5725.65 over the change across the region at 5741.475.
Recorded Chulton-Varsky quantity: 2.3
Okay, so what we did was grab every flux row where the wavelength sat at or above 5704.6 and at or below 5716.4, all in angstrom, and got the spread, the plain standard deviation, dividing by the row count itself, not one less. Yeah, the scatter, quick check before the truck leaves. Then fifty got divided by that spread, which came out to 1049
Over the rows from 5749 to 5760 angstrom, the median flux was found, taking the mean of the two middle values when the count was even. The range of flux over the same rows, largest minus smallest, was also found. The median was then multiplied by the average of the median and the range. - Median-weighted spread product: 19.6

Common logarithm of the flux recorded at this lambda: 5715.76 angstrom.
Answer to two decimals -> 0.88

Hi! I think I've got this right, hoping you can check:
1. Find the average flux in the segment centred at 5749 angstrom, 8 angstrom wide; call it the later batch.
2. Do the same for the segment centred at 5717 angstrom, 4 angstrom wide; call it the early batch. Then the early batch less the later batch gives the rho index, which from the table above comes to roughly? 1.1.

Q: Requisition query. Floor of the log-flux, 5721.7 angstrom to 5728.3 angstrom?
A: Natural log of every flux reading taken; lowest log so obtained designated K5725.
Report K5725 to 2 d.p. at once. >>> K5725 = 1.90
